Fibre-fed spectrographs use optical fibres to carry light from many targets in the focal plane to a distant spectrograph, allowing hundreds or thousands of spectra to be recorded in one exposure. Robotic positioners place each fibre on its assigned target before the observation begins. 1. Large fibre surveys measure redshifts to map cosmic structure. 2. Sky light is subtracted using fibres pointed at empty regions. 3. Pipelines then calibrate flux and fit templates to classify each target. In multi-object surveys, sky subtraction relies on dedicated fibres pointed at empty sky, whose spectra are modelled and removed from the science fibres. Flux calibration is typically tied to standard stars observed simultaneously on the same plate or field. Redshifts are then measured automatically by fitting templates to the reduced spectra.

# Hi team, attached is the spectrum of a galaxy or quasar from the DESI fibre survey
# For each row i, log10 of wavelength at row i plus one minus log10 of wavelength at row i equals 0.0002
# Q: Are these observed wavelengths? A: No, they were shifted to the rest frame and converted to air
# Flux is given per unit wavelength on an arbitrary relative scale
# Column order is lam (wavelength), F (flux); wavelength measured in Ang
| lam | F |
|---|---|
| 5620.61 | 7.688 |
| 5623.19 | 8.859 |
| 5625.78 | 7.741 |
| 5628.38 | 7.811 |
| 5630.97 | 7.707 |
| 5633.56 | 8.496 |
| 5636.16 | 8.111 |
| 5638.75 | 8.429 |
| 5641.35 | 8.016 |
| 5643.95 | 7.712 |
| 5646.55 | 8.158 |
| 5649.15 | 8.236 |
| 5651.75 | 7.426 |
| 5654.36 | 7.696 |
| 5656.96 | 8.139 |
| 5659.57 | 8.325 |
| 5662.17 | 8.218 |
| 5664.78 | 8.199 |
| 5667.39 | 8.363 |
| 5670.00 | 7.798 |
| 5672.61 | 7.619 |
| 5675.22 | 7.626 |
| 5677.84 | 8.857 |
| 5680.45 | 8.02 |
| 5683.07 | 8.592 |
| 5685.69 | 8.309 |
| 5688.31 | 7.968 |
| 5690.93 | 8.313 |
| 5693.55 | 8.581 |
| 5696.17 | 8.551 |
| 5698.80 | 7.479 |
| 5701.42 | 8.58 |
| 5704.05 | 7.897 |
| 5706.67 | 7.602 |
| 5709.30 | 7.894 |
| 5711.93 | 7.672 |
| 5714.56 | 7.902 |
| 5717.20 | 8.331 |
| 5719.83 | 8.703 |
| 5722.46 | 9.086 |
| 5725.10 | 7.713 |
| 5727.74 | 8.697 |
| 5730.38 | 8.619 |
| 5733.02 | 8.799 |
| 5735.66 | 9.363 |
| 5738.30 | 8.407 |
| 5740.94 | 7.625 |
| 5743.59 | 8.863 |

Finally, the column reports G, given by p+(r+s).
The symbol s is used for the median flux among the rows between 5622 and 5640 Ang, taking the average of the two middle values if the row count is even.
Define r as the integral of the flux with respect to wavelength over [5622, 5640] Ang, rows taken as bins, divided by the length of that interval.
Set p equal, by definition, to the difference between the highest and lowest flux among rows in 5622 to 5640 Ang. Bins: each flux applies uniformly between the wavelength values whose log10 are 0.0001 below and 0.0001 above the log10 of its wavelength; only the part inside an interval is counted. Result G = 17.4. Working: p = 1.2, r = 8.16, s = 8.11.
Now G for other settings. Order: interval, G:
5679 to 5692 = 17.2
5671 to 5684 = 17.4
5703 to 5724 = 17.5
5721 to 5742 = 18.9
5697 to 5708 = 16.8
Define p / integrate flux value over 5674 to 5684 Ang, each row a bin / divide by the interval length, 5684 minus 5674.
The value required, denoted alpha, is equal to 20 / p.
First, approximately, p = 8.3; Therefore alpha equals 2.42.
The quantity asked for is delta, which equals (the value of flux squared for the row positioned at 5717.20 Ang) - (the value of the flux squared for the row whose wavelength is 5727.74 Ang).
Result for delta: -6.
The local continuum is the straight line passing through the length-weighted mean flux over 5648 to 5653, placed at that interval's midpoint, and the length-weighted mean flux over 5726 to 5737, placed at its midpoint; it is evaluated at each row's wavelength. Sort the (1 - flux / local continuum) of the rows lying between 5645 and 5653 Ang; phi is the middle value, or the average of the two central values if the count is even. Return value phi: -0.05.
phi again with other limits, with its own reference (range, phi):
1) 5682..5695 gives -0.01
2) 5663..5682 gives 0.02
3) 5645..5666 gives -0.03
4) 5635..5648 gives -0.05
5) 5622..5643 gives -0.05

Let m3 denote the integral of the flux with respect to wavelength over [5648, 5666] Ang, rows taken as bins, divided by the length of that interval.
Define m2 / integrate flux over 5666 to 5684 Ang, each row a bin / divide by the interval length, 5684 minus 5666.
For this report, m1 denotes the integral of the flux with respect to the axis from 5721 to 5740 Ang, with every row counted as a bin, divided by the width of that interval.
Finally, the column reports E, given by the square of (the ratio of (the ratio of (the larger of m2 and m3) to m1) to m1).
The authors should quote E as 0.0118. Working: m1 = 8.65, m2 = 8.12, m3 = 8.03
